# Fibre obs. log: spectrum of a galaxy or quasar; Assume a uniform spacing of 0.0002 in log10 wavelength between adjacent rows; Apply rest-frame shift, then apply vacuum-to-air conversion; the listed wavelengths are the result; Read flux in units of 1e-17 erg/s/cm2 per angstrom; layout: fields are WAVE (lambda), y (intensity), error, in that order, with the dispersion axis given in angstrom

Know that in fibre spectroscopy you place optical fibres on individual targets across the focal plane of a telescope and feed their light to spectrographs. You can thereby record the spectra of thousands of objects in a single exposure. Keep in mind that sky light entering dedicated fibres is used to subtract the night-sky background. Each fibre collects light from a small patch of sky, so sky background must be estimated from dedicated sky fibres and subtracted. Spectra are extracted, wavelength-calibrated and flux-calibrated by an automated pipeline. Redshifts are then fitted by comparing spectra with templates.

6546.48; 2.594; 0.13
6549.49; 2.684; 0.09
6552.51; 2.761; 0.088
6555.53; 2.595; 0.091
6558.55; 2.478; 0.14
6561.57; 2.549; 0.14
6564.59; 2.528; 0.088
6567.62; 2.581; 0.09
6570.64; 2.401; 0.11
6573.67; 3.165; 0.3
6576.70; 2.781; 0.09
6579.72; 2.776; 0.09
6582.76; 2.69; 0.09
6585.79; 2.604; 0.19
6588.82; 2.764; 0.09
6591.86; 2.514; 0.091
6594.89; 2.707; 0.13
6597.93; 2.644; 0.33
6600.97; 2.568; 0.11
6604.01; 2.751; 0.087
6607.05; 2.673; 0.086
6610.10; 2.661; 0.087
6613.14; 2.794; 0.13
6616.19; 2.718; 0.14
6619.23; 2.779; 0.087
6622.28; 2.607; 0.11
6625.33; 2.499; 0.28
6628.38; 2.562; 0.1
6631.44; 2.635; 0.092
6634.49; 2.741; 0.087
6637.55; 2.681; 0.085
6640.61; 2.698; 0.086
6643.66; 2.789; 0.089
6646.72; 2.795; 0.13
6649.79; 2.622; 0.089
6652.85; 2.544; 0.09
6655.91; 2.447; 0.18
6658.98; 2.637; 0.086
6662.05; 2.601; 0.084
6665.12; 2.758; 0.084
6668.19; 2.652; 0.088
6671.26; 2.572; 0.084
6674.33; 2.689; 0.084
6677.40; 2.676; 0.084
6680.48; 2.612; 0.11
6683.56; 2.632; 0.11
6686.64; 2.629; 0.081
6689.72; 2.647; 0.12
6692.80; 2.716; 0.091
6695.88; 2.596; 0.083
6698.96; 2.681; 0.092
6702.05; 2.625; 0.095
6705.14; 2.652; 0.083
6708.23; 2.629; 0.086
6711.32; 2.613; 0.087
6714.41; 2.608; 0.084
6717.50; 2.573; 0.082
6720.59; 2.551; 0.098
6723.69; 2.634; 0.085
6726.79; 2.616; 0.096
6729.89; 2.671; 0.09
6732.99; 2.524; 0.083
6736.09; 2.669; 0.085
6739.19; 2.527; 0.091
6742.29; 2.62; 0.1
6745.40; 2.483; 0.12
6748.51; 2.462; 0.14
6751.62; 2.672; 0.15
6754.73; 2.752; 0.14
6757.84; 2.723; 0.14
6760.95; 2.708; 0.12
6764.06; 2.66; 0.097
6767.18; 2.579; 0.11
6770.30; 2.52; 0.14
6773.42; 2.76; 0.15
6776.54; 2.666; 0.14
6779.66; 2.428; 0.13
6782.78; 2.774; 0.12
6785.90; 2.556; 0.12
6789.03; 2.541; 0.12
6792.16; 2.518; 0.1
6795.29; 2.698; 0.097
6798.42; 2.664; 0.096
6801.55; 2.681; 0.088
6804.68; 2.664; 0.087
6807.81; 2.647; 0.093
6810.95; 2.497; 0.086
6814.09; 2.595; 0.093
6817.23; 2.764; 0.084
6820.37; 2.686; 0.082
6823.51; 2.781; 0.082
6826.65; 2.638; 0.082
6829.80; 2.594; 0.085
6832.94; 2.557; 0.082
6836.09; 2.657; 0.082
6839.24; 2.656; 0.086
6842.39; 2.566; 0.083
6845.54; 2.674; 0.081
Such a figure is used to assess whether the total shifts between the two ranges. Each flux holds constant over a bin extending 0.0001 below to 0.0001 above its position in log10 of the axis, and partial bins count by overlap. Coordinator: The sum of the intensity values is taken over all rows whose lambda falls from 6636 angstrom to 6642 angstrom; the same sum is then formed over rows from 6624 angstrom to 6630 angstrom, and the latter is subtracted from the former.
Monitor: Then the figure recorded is 0.32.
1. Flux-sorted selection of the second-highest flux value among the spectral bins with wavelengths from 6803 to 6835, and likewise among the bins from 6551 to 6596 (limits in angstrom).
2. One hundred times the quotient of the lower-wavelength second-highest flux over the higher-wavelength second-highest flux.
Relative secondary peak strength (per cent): 101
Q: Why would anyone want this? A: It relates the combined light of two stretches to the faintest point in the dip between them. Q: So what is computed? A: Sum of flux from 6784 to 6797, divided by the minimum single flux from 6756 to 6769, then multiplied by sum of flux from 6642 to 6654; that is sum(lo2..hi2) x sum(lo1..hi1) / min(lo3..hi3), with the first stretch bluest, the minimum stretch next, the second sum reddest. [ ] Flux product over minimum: 43.0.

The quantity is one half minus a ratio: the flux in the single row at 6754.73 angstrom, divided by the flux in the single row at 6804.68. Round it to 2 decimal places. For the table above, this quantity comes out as -0.53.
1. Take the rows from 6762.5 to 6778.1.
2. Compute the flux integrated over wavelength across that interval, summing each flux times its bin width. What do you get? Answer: 41.1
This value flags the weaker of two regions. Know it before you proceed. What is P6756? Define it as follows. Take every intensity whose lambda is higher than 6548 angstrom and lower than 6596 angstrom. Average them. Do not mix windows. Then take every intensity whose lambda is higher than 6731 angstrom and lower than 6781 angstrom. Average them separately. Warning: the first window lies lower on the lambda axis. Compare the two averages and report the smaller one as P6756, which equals 2.61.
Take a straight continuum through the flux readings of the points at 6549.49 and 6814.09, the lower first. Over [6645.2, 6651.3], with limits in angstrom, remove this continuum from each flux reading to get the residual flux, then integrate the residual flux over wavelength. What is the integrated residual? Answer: 0.35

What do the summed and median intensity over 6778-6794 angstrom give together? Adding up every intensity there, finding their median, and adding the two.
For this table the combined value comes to 15.4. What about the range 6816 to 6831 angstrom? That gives 16.1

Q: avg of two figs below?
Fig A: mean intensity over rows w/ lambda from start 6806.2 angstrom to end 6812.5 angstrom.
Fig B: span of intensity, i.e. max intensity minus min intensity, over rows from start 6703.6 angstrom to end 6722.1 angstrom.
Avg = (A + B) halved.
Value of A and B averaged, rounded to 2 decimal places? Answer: 1.34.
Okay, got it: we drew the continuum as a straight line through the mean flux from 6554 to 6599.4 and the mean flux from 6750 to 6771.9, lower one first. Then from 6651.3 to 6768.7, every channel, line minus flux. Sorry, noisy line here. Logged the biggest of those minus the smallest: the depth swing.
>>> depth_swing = 0.31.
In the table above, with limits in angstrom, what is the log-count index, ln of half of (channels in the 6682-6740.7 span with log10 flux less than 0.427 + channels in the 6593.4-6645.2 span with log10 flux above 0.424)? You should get 2.64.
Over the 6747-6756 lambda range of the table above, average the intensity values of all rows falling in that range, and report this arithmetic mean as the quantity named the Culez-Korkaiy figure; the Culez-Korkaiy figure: 2.63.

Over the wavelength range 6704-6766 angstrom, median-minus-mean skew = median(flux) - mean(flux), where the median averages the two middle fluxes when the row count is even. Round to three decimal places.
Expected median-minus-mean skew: 0.007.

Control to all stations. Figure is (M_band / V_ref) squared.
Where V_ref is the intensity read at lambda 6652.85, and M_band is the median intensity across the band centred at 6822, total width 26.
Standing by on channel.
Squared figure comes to 1.06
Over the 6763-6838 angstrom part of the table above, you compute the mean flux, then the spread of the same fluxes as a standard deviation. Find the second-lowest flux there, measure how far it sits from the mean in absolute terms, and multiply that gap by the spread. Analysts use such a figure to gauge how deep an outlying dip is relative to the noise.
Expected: 0.012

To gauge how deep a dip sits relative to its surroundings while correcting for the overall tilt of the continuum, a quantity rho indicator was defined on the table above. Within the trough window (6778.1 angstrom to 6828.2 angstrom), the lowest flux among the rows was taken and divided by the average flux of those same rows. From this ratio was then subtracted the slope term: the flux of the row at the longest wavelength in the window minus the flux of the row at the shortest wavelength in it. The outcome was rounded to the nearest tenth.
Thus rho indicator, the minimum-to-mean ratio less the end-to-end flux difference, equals 0.7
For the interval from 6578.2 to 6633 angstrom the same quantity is 1.1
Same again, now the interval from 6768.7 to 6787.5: 0.9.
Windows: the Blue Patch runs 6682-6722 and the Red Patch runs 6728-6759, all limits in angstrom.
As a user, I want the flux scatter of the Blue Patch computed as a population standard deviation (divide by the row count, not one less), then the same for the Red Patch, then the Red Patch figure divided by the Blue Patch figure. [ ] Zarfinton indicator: 2.4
